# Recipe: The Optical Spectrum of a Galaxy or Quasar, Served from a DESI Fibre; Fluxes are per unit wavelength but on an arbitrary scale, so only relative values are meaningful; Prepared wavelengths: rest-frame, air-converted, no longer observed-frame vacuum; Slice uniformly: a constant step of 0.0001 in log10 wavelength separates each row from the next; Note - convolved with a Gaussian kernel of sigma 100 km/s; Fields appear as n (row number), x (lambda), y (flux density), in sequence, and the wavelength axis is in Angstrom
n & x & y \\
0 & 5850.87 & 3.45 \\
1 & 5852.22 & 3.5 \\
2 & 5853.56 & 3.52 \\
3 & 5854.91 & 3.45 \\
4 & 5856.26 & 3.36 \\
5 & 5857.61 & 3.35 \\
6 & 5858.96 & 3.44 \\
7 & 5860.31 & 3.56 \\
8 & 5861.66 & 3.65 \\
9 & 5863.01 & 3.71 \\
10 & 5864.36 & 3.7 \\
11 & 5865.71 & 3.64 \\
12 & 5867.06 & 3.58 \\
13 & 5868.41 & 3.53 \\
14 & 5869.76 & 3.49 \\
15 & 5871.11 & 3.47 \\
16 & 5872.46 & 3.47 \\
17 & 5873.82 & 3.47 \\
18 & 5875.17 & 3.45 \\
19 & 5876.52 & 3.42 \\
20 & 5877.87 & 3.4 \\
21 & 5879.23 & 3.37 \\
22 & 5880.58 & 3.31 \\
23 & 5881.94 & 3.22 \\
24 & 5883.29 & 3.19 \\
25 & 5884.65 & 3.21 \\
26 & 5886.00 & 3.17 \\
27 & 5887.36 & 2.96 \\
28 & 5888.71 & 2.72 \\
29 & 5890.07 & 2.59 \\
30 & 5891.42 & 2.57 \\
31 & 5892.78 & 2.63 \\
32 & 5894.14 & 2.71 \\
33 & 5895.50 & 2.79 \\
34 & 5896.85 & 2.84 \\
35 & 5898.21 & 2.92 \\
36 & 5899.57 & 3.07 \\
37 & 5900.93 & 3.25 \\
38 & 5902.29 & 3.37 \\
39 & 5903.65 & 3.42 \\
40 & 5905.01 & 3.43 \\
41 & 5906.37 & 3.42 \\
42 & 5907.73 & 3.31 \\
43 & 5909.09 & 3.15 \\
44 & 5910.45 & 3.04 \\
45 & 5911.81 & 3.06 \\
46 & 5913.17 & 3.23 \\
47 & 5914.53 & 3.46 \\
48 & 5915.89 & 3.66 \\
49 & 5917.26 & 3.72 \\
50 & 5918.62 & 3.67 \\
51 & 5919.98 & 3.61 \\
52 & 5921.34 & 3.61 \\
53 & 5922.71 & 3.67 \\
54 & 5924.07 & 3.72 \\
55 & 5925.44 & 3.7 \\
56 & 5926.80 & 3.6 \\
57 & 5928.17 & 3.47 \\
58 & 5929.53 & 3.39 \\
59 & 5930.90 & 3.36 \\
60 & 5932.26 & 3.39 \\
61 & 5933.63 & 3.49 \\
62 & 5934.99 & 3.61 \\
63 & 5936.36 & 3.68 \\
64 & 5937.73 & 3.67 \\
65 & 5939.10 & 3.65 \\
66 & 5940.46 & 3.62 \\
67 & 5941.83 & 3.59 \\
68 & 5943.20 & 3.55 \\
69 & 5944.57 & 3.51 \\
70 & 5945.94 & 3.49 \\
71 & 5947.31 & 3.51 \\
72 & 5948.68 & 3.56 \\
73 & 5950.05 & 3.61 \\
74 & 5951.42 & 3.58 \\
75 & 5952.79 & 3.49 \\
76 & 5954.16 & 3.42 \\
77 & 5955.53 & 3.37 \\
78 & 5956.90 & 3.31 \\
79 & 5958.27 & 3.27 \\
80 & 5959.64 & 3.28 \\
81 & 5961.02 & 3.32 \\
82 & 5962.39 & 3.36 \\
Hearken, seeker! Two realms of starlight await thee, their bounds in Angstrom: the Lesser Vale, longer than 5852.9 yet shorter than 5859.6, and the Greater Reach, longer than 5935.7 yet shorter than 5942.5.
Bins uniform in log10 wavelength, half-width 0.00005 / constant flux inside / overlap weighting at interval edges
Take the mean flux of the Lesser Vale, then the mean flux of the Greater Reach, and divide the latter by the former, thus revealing 1.06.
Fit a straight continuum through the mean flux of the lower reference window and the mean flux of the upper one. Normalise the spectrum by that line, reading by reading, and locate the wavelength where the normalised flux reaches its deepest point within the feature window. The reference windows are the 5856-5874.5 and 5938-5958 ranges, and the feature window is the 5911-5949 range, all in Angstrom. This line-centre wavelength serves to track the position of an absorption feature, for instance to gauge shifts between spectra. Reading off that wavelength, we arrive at 5911.81 Angstrom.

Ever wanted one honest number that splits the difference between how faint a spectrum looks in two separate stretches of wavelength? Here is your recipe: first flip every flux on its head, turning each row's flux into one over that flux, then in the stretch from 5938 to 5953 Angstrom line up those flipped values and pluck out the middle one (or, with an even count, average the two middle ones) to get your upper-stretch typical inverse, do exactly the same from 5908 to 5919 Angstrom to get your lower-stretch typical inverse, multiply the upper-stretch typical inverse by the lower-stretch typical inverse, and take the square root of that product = 0.2900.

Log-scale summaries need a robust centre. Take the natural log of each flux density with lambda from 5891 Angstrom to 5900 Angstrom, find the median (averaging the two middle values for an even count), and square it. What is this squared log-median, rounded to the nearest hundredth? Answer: 1.05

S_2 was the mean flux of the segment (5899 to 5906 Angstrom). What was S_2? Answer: 3.31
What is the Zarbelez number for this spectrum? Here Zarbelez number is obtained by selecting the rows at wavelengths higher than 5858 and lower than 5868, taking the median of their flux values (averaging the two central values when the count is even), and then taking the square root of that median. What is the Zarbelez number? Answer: 1.91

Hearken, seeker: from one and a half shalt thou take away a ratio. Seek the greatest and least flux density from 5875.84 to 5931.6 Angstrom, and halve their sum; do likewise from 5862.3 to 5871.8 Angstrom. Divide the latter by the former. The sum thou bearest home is 0.36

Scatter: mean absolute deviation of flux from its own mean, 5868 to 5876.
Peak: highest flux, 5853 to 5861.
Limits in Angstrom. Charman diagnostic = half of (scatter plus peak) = 1.79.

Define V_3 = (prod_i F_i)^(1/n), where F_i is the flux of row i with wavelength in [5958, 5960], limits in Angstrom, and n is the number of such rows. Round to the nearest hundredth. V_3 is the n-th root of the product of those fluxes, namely 3.27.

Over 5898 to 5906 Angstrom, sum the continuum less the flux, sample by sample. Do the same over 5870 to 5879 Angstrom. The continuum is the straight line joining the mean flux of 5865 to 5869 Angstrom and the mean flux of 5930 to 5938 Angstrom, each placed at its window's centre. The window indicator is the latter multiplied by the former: 1.5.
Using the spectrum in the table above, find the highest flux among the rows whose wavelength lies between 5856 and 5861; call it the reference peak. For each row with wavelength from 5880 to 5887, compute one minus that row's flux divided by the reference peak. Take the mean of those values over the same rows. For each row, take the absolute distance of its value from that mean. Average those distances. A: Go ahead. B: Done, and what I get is 0.010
